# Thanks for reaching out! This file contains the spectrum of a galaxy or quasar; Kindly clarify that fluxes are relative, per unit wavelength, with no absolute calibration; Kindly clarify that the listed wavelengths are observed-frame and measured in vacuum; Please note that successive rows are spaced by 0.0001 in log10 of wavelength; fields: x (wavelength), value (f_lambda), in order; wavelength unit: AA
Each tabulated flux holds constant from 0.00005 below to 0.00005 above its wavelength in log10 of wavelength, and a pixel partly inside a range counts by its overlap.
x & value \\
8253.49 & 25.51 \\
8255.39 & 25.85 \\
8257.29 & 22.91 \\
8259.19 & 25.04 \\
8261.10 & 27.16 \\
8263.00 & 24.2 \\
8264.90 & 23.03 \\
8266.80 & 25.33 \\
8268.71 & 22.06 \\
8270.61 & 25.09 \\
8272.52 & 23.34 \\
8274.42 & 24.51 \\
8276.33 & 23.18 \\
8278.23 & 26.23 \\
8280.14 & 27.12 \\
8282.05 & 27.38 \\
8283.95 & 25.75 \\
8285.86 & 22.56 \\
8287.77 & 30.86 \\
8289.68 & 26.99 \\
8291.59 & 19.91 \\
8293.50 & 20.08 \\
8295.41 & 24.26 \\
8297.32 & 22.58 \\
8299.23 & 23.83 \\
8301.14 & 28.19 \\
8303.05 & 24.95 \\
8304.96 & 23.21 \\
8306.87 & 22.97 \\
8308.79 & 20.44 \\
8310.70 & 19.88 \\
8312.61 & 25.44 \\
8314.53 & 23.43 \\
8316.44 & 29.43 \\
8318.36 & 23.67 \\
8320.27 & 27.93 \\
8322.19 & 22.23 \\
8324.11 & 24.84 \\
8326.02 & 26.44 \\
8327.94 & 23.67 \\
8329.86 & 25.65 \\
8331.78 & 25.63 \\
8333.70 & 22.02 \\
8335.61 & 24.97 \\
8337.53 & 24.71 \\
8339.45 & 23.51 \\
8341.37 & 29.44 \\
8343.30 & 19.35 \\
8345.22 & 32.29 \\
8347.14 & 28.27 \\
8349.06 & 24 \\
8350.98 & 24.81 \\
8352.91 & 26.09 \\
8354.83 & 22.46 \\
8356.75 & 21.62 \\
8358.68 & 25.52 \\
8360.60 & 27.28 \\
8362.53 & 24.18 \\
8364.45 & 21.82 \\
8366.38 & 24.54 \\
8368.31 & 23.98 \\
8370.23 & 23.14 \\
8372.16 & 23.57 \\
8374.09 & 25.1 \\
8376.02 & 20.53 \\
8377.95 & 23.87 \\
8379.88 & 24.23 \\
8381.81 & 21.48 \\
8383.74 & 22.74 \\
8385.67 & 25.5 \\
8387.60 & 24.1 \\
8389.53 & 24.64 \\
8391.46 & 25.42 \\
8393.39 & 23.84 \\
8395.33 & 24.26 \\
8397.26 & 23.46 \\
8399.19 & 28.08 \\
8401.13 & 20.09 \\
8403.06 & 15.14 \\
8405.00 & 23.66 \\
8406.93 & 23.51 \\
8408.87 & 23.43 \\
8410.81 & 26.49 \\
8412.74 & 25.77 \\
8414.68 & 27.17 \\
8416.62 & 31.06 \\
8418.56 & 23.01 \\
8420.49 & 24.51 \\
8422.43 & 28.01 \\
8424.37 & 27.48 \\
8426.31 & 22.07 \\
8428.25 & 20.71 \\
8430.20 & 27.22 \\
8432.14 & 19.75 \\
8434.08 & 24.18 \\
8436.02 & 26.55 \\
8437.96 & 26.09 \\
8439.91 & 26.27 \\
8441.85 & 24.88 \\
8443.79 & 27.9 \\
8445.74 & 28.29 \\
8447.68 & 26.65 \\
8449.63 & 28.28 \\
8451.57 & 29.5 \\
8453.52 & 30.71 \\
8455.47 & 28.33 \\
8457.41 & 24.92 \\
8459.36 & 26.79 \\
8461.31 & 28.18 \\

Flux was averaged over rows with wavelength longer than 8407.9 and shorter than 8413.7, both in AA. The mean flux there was 25.2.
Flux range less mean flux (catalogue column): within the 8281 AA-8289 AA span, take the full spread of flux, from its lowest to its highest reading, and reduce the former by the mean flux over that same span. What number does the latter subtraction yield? -18.3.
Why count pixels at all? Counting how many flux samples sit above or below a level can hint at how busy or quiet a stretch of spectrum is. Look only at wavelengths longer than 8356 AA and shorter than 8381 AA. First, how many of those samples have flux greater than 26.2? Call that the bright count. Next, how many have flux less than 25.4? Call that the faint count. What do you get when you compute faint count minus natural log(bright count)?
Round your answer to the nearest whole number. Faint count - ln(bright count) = 11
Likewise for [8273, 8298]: 5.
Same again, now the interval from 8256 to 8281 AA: 9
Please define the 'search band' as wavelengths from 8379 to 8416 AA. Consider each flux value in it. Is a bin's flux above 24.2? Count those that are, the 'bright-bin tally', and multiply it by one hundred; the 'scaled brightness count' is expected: 900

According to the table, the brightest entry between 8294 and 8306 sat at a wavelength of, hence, 8301.14 AA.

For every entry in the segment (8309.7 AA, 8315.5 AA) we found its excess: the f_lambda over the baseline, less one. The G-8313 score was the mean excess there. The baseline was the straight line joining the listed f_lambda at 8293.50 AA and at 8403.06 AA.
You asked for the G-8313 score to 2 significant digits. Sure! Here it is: 0.19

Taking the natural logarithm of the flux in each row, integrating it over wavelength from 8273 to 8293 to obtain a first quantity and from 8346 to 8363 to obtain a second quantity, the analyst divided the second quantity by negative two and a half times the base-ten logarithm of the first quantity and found -12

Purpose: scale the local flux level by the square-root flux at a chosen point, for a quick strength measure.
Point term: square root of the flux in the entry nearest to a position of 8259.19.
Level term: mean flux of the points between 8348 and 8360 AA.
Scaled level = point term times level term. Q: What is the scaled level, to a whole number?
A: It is 121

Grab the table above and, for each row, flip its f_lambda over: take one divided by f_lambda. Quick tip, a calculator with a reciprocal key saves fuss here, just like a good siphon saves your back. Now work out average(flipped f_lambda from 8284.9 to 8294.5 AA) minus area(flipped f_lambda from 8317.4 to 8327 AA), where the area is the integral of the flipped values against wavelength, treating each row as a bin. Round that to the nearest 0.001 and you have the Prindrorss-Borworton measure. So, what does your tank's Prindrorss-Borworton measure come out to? -0.343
